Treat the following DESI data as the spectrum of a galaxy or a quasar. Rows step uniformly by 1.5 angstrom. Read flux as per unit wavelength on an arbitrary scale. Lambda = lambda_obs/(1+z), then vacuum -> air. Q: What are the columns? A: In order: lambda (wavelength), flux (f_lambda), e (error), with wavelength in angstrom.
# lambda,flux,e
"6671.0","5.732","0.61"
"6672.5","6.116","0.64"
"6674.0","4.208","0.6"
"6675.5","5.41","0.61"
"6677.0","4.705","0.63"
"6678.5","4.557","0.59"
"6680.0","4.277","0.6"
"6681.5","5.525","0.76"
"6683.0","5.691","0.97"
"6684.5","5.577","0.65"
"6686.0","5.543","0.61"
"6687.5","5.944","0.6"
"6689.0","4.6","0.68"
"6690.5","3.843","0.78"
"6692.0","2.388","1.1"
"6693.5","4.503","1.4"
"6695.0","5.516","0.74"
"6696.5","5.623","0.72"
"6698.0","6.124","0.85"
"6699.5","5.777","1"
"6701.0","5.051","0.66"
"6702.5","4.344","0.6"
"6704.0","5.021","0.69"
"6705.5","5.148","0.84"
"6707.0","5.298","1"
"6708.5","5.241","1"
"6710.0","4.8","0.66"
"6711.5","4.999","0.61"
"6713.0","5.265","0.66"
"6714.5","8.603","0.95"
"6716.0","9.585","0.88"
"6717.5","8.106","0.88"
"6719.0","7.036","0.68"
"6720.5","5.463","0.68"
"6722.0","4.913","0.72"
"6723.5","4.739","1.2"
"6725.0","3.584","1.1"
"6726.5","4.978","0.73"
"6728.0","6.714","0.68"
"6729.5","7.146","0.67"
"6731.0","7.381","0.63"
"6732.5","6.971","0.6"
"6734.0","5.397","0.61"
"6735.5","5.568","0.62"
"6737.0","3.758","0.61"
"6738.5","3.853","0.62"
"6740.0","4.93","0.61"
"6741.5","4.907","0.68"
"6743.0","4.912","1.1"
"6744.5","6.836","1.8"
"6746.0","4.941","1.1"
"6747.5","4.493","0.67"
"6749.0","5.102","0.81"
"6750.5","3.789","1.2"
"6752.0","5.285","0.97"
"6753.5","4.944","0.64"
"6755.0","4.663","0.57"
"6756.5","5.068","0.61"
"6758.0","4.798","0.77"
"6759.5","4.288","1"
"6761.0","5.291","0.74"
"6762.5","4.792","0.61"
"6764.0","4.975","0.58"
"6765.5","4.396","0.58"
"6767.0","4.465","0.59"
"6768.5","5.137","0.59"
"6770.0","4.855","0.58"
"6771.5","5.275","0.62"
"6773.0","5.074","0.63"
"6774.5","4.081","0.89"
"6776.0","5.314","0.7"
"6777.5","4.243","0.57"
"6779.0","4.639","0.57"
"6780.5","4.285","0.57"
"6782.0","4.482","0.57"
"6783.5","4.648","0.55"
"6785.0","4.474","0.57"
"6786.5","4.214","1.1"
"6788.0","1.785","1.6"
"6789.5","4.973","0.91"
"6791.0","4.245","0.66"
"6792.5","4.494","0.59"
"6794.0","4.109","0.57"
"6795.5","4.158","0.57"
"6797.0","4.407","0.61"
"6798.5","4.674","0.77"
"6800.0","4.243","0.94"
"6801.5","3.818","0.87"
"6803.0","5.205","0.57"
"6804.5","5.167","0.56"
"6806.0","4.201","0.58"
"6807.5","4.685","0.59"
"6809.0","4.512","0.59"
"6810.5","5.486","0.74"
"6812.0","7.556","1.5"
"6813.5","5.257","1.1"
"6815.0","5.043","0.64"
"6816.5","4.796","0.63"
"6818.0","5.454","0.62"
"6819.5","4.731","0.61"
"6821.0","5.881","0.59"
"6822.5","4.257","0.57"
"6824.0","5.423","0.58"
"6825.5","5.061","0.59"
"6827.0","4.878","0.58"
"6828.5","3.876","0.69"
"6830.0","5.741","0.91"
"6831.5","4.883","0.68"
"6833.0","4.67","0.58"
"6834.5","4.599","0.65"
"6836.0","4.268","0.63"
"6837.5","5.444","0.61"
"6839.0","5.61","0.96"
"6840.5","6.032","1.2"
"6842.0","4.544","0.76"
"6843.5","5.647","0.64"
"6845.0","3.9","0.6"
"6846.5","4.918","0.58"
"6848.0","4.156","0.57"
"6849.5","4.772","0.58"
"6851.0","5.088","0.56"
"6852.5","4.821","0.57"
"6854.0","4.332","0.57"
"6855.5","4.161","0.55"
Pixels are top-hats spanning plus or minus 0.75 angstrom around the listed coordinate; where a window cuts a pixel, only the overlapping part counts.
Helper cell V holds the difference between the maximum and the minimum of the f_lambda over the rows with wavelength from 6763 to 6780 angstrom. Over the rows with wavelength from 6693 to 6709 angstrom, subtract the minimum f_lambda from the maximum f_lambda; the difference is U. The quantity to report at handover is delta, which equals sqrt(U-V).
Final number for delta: 0.7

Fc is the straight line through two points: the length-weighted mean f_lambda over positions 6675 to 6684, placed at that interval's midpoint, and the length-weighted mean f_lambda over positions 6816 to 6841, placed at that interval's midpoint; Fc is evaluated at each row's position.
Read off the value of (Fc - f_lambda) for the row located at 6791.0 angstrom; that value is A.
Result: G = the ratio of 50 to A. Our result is 64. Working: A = 0.8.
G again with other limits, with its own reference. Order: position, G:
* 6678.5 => 105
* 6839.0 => -86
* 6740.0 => 498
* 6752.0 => -196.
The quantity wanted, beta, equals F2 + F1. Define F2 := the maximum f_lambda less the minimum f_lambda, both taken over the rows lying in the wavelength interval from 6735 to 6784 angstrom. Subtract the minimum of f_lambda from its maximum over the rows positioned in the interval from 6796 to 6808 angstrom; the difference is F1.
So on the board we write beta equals 4.5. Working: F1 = 1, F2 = 3.1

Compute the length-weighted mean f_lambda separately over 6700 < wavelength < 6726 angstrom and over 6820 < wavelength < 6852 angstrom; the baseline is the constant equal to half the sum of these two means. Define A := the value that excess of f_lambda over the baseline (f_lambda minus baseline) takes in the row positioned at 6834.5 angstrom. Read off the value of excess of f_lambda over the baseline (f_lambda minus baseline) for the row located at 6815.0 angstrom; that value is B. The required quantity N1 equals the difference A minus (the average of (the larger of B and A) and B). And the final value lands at -0.4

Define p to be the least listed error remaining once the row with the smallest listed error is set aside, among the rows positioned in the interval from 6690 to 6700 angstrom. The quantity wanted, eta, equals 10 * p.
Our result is 7.4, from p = 0.740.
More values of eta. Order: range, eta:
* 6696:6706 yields 6.6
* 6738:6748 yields 6.2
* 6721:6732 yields 6.7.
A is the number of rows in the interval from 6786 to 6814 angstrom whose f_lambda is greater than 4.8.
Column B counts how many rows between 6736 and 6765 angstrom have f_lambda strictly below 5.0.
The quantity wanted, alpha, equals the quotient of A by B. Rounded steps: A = 6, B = 14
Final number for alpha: 0.4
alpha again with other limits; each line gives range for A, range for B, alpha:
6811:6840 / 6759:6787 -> 0.9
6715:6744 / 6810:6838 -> 1.7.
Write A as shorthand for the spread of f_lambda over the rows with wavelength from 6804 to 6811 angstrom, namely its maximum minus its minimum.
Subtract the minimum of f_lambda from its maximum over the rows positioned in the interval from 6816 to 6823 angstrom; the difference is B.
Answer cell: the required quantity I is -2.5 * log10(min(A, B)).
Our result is -0.27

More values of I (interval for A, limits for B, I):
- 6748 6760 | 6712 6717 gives -0.44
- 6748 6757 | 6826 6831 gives -0.44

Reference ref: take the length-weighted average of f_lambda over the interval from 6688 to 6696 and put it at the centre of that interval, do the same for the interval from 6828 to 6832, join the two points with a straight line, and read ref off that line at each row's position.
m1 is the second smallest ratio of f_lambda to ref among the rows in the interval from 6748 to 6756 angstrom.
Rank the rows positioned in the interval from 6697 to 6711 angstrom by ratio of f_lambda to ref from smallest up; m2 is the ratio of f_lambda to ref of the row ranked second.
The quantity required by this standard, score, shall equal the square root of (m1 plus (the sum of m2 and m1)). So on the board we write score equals 1.78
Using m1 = 1.02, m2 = 1.10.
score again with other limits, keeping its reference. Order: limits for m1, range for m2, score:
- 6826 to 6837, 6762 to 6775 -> 1.64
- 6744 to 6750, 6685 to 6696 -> 1.76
